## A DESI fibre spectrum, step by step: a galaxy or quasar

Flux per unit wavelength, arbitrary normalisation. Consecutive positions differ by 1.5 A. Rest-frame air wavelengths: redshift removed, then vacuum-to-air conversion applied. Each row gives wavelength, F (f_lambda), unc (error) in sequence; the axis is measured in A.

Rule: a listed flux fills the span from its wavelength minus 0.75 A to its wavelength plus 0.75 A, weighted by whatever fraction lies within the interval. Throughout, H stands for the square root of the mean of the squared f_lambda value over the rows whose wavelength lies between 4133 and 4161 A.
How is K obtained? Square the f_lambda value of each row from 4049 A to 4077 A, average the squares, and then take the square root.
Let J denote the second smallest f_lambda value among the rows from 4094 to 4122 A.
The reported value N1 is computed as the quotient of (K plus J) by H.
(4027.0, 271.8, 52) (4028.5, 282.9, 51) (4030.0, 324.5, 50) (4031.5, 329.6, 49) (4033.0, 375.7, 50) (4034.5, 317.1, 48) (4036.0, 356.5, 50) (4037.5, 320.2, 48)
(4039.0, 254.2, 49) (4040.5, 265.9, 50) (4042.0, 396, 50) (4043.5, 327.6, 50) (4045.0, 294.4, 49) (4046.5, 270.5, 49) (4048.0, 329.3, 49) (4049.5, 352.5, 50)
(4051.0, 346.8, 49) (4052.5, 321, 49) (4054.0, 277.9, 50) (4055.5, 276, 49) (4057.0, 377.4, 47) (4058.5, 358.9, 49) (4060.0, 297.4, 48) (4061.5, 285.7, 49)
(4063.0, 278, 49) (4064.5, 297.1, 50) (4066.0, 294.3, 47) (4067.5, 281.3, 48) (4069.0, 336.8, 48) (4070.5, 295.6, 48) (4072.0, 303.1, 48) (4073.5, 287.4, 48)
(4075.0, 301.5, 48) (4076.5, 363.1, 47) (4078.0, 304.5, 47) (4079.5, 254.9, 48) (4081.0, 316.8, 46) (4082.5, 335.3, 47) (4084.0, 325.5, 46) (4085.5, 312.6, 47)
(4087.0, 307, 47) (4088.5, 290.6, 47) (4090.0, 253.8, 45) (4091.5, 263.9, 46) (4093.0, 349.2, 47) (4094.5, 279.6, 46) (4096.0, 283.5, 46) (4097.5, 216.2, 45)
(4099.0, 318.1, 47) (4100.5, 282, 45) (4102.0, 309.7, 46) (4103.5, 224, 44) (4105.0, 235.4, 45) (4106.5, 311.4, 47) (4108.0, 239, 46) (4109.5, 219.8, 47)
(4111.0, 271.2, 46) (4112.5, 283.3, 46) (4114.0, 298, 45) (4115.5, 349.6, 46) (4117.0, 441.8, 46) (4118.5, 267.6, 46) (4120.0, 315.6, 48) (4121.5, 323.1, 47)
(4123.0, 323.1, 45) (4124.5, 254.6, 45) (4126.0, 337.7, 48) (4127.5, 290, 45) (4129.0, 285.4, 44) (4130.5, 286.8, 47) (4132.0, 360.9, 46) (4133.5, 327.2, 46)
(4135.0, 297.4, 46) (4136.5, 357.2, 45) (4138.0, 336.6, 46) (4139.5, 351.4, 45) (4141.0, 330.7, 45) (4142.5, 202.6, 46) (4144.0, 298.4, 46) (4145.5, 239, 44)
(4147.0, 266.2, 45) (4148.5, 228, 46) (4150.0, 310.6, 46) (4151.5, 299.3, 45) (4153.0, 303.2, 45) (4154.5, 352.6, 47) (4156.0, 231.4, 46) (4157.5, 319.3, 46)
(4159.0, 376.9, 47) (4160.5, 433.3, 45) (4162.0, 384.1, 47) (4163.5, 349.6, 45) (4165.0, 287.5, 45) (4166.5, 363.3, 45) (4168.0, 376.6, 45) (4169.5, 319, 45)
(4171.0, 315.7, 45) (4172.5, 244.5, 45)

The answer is 1.70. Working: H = 313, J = 219.8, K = 314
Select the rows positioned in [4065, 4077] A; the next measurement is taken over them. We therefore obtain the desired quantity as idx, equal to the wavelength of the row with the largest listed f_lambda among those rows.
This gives 4076.5 A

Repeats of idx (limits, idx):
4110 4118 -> 4117.0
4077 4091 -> 4082.5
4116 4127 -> 4117.0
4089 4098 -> 4093.0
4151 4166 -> 4160.5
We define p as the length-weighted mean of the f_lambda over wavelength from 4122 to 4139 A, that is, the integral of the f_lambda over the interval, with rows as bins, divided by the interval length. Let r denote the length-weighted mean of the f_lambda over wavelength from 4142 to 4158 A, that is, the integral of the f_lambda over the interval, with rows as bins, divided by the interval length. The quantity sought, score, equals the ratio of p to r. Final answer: 1.13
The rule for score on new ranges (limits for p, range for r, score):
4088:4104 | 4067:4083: 0.91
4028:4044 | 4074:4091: 1.06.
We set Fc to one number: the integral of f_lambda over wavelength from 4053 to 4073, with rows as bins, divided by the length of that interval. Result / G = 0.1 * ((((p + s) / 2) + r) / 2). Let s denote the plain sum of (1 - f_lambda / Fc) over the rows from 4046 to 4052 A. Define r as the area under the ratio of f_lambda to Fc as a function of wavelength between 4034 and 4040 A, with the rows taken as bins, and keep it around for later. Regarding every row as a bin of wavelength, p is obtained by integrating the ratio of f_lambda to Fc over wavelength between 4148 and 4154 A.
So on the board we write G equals 0.442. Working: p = 5.72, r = 6.1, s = -0.27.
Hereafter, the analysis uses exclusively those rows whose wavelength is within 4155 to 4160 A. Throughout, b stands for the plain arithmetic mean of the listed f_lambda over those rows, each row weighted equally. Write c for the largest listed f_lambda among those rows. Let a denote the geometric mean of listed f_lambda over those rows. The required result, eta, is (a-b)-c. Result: -383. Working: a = 303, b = 309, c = 376.9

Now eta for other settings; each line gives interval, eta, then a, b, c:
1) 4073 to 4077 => -365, 316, 317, 363.1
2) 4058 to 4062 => -360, 312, 314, 358.9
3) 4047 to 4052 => -353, 343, 343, 352.5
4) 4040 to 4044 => -400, 326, 330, 396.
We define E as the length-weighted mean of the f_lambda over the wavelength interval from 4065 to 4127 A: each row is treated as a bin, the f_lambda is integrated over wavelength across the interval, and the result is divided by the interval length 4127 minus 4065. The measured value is 297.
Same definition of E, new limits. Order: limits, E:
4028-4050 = 320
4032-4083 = 313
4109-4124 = 310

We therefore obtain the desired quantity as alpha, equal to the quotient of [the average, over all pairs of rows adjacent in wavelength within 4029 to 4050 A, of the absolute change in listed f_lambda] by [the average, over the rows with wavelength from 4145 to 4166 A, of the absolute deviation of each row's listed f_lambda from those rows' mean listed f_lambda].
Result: 1.0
